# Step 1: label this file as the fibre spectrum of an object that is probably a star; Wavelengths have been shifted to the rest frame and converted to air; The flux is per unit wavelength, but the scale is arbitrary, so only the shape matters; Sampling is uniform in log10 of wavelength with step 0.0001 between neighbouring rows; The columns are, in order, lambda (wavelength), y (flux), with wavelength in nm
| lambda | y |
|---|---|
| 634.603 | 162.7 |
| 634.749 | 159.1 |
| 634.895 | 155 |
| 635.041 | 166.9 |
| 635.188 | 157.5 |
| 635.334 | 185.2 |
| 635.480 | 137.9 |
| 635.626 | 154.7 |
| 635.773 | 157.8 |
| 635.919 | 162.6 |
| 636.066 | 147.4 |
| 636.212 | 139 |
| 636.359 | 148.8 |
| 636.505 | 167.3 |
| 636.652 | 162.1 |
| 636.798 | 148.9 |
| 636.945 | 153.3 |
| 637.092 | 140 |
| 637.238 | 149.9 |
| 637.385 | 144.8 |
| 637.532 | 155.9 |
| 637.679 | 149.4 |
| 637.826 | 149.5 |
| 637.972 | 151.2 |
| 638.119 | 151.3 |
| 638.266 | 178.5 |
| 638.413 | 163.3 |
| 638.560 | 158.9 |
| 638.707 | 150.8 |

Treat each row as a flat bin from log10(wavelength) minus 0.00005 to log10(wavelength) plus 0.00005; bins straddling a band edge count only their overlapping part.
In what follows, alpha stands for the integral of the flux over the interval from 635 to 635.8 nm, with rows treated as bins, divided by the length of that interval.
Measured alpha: 160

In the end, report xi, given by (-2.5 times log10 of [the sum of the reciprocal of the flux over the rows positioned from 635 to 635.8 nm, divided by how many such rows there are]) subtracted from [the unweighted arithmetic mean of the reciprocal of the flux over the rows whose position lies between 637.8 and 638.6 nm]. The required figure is -5.50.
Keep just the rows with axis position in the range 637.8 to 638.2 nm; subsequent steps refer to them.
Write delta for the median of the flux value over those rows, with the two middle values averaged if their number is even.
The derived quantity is 151.2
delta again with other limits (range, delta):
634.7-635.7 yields 157.5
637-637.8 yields 149.4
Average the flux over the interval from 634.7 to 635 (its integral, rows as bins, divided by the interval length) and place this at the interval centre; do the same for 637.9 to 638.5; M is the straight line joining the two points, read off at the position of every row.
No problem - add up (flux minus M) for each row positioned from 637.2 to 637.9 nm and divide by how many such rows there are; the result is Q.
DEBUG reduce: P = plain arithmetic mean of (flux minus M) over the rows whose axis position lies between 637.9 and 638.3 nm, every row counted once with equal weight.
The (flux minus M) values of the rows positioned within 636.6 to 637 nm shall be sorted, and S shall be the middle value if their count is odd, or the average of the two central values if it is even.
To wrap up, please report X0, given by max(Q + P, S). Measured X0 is -6.6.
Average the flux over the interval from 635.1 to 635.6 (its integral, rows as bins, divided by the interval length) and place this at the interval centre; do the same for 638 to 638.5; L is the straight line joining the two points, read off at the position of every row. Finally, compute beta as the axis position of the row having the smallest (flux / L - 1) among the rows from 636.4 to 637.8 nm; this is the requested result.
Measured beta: 637.092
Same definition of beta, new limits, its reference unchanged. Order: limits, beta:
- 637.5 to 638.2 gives 637.826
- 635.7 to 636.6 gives 636.212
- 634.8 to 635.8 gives 635.480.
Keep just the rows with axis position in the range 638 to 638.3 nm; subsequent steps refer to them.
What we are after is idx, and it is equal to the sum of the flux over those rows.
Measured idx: 330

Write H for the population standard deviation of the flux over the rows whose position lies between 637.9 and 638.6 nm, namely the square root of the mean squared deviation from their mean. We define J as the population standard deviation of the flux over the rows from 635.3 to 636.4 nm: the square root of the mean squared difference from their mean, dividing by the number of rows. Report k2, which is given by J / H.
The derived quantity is 1.4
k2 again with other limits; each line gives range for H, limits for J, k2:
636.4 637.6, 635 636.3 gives 1.7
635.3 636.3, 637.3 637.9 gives 0.3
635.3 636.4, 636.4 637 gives 0.5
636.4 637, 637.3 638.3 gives 1.4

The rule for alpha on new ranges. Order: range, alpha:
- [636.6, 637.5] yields 150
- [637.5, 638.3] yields 155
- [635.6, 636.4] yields 152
